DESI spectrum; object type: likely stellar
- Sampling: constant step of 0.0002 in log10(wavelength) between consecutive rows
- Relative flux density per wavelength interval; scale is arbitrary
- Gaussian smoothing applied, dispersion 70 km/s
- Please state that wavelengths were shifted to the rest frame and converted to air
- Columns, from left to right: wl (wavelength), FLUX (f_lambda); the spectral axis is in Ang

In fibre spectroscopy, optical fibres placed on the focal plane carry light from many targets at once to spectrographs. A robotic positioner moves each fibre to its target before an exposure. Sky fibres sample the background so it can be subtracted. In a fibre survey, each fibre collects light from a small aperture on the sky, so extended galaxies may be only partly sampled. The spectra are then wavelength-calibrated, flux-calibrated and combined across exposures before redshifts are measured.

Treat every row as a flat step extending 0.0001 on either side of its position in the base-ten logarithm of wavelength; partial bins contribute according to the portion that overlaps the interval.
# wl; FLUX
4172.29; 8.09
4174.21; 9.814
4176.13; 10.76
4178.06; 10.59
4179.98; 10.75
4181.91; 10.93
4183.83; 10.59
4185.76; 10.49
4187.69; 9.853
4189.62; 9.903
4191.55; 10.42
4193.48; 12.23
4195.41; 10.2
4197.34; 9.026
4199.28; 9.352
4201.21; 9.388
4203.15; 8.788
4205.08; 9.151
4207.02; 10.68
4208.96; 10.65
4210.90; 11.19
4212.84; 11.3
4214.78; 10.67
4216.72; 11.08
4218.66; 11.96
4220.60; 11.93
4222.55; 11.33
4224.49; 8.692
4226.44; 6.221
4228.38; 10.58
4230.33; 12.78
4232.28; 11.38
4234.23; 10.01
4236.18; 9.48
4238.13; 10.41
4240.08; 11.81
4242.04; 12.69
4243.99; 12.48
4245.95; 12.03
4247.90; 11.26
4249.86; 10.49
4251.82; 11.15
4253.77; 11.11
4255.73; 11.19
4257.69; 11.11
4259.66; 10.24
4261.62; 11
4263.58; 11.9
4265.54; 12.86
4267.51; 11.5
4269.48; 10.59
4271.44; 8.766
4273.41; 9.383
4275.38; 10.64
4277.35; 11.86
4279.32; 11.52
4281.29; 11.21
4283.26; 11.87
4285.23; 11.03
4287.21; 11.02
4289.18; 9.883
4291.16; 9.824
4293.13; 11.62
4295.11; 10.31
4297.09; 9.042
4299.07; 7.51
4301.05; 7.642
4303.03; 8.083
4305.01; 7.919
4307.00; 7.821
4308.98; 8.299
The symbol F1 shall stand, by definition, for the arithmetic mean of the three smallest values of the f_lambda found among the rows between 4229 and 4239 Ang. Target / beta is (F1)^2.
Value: 99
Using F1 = 10.0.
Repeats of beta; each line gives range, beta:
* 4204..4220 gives 103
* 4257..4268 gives 116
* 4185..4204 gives 82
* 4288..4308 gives 59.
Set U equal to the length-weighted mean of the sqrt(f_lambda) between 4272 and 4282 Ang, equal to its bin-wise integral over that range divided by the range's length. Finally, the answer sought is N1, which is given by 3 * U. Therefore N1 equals 9.9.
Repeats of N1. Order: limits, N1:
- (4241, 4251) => 10.3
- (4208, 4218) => 10.0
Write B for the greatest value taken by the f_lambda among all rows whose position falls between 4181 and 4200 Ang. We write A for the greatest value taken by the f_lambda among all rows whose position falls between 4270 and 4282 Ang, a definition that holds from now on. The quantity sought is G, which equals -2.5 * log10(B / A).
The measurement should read -0.033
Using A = 11.86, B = 12.23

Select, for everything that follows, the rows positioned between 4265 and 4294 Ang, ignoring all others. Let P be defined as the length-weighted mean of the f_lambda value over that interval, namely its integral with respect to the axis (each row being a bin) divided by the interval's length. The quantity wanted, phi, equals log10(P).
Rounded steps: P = 10.9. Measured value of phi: 1.04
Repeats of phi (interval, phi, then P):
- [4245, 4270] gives 1.05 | 11.3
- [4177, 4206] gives 1.00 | 10.1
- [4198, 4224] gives 1.02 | 10.5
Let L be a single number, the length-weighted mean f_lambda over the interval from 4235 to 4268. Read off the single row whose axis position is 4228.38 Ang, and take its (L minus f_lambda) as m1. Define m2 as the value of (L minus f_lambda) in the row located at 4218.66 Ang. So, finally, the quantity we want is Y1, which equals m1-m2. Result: 1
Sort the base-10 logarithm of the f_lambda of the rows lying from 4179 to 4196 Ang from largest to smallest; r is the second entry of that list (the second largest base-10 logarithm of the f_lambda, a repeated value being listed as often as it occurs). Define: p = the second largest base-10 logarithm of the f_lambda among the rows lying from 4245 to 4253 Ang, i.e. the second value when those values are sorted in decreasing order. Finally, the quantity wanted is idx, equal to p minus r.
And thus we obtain 0.01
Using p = 1.05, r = 1.039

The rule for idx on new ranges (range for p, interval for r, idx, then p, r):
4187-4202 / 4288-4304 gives 0.00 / 1.02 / 1.013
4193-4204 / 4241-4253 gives -0.09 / 1.01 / 1.096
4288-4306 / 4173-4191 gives -0.02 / 1.01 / 1.032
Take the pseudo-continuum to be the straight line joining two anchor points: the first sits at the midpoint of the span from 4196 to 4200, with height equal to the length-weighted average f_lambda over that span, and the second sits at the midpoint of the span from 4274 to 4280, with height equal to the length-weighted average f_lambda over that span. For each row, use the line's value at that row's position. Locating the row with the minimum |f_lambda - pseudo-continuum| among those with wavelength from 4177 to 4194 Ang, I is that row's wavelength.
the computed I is 4187.69 Ang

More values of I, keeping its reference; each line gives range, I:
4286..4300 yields 4293.13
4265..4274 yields 4269.48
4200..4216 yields 4201.21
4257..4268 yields 4261.62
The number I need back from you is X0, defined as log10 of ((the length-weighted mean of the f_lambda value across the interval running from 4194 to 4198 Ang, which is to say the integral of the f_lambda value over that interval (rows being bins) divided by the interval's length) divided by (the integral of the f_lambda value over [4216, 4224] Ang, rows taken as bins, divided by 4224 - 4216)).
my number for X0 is -0.06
